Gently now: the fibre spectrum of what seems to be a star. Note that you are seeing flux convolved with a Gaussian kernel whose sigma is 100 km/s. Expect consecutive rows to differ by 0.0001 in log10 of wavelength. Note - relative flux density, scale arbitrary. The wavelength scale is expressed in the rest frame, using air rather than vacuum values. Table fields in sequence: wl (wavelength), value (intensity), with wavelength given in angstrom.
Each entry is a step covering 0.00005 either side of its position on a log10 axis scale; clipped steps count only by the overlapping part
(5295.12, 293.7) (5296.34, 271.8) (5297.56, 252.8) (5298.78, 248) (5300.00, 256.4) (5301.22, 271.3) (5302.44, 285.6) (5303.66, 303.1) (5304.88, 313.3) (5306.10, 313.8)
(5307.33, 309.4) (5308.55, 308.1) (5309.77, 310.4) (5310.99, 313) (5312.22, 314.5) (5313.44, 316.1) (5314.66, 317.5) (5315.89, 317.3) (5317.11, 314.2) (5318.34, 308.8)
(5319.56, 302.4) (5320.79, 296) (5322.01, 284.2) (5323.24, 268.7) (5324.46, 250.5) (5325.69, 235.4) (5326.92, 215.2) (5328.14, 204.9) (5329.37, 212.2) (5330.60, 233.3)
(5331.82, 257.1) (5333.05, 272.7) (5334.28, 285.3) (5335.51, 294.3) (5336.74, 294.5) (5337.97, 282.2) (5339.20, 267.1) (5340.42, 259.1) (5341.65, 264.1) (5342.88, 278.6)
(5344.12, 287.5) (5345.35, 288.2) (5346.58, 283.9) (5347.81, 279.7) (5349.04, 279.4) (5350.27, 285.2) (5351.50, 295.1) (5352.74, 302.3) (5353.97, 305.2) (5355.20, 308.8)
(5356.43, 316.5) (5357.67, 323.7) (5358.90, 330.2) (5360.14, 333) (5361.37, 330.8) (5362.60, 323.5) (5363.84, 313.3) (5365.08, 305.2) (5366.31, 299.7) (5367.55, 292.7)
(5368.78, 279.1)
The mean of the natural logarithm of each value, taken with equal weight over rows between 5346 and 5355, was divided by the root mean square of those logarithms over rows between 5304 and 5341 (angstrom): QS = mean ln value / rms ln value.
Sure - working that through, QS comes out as 1.01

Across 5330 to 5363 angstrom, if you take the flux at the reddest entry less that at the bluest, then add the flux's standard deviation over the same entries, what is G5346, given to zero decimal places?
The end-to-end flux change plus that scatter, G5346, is 115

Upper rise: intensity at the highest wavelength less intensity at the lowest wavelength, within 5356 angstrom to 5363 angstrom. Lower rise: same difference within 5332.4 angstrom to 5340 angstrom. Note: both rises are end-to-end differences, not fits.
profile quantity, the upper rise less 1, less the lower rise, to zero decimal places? 12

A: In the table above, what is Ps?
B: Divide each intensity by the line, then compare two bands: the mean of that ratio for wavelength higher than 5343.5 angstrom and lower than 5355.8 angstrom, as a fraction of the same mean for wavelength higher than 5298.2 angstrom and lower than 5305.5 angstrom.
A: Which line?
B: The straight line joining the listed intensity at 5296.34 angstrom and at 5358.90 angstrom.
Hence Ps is 0.90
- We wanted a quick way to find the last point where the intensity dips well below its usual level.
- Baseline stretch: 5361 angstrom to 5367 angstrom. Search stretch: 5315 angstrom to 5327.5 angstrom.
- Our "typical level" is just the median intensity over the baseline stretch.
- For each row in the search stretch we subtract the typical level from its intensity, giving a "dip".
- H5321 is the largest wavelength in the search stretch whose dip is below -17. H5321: 5326.92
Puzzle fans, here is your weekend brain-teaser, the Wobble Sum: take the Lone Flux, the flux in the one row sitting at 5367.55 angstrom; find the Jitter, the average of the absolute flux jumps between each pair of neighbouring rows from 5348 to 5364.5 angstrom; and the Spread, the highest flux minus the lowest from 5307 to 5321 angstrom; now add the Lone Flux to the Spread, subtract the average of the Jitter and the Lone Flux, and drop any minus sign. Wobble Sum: 165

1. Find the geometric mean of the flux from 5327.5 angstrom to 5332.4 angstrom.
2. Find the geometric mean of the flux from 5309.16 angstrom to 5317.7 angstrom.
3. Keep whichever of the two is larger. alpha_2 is 315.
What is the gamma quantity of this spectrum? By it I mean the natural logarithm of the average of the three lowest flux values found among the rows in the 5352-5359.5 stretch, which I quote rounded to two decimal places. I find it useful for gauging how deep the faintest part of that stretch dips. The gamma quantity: 5.72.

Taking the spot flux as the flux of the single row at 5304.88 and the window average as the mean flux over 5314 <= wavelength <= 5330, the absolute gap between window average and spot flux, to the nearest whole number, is 42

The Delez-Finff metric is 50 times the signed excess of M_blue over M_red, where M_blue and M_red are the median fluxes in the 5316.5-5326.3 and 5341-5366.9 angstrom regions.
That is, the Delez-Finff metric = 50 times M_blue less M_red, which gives -610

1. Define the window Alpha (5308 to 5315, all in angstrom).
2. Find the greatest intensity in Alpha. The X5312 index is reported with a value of 317.5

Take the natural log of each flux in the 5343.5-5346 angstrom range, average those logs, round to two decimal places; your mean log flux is 5.66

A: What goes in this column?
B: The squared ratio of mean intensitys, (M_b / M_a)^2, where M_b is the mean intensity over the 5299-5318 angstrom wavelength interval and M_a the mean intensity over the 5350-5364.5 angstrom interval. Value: 0.9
